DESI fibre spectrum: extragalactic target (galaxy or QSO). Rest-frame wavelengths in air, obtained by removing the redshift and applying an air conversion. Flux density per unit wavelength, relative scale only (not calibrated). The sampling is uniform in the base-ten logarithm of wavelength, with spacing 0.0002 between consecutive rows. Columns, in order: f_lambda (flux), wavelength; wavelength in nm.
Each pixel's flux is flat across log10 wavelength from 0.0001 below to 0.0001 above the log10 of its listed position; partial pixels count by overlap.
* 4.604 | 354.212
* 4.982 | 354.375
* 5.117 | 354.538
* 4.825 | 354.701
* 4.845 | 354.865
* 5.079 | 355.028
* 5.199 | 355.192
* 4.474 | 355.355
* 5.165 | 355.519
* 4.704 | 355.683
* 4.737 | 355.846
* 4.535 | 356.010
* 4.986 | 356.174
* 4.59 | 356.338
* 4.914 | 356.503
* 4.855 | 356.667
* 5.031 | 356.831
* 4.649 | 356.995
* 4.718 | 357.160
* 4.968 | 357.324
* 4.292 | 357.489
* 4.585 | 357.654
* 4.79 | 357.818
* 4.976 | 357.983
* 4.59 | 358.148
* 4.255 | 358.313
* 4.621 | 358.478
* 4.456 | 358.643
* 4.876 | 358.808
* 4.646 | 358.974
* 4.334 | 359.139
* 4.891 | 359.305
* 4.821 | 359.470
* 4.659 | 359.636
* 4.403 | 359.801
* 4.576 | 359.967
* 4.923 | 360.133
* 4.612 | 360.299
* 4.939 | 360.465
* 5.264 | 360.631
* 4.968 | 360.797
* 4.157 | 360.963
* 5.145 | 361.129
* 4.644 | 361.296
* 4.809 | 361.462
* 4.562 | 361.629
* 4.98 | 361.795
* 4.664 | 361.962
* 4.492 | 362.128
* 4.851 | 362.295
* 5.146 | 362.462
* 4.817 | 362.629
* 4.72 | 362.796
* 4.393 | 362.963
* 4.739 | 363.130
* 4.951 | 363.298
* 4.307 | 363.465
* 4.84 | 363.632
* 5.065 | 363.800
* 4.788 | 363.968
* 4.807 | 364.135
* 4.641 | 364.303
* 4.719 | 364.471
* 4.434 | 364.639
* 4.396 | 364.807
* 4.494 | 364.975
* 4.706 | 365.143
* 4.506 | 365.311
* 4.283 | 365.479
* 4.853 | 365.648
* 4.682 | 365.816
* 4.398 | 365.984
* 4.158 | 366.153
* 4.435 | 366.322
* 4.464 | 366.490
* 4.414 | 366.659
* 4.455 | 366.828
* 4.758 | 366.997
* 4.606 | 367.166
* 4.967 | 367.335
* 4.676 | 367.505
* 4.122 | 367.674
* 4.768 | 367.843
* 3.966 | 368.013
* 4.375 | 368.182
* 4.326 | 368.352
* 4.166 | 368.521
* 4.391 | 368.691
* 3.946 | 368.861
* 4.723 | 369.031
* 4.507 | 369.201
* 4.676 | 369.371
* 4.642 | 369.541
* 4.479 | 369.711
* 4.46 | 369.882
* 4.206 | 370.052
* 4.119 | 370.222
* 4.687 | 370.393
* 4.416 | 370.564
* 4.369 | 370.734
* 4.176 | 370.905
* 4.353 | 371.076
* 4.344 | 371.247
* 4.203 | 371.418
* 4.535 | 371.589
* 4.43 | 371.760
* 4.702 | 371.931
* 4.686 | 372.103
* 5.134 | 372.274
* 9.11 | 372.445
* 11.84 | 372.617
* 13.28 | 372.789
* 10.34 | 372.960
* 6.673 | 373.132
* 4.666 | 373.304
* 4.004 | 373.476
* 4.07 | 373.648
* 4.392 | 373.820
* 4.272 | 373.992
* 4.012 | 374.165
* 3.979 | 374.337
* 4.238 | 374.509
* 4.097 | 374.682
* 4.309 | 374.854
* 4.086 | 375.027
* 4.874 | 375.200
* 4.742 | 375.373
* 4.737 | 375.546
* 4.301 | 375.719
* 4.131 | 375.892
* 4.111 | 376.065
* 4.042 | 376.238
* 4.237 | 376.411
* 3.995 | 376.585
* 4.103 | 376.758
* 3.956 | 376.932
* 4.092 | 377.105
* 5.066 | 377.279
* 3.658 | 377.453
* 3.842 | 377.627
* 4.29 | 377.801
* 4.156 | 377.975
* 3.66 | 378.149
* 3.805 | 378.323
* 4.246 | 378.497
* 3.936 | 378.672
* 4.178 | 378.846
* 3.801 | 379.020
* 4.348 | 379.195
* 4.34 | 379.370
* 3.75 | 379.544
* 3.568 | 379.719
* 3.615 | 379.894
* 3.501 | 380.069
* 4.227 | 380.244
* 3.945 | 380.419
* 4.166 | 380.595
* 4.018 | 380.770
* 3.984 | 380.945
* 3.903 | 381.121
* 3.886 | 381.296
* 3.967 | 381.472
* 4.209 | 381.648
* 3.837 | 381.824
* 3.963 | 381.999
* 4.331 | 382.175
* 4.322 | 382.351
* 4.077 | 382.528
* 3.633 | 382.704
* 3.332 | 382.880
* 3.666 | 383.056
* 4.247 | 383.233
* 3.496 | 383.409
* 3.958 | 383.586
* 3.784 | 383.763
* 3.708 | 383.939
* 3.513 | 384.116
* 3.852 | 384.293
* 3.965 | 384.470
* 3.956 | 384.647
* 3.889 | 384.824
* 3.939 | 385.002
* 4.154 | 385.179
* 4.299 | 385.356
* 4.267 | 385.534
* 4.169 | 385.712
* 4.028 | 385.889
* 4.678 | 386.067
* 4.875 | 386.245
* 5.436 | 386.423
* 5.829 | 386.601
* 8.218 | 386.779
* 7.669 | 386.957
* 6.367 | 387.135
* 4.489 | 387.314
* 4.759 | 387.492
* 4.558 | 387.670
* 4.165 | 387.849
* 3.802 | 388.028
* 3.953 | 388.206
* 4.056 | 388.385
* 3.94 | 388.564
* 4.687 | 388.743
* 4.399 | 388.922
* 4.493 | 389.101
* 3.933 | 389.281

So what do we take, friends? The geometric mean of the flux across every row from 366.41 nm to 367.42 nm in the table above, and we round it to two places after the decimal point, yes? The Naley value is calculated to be 4.61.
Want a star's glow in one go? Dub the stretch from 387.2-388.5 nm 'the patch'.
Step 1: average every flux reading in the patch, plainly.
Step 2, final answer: 4.3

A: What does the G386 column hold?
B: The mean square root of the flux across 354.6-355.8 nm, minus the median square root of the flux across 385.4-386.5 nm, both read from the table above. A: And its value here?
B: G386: 0.10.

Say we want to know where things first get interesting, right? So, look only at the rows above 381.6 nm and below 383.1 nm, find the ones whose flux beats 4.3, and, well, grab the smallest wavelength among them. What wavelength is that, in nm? 382.175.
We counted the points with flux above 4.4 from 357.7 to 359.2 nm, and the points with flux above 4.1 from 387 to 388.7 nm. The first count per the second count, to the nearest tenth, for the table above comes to 1.4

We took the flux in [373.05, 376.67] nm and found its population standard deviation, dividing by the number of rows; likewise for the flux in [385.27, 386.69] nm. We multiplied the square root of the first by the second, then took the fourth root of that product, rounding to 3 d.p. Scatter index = 0.823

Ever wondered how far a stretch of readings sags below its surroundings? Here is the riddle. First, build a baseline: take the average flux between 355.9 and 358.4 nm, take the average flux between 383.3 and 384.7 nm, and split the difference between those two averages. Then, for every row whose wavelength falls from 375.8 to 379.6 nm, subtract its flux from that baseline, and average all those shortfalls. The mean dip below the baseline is 0.2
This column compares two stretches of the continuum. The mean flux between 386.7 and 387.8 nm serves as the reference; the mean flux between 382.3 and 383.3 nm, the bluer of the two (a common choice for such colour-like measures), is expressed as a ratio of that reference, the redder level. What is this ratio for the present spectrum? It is 0.65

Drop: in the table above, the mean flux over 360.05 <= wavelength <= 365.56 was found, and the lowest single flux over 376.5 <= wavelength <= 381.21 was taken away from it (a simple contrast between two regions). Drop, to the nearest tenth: 1.2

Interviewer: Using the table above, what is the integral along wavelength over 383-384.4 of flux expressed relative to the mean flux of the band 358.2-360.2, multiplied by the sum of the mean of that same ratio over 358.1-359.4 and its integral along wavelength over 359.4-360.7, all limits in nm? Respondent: 2.7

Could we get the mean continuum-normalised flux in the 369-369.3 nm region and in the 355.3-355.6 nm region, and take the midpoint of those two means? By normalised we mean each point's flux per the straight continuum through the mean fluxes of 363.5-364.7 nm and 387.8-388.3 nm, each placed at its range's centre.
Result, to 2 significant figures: 0.98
